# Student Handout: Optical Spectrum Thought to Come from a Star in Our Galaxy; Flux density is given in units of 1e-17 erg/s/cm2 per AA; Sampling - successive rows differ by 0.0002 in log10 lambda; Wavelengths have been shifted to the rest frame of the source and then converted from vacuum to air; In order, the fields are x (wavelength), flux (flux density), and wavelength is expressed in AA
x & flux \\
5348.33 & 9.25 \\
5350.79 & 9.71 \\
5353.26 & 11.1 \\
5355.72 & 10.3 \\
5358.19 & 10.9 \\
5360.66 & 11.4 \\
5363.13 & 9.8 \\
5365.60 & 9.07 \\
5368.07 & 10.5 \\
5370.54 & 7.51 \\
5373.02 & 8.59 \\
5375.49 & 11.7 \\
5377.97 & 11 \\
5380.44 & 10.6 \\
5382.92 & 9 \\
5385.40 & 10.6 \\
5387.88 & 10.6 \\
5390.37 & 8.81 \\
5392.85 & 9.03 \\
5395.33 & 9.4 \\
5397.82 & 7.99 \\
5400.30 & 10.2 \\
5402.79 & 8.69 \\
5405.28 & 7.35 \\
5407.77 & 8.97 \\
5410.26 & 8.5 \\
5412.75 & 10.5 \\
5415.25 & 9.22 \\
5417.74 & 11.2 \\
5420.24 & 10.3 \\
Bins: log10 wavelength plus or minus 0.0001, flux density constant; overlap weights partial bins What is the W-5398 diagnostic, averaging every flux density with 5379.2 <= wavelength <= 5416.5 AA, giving 9.30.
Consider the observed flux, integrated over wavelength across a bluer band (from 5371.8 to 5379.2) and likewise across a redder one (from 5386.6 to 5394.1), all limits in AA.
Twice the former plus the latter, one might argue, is 226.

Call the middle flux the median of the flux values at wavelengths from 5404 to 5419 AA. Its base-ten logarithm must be 0.96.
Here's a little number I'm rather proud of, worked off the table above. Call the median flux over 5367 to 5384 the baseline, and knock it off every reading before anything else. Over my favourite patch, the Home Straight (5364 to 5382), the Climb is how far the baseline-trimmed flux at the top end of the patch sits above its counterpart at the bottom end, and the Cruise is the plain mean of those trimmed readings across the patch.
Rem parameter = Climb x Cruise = -1.0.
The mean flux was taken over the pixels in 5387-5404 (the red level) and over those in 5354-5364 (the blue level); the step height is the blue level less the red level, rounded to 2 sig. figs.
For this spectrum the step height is 1.4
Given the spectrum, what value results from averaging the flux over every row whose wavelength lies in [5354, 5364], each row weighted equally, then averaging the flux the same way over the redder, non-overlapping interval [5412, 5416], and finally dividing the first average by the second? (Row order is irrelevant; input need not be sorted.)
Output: 1.08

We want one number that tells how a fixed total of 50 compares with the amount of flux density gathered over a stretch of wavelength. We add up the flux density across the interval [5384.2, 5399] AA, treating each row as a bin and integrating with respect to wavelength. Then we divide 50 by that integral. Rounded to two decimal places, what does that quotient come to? 0.36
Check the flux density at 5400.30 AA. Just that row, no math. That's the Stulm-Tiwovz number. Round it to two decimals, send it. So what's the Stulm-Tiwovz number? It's 10.20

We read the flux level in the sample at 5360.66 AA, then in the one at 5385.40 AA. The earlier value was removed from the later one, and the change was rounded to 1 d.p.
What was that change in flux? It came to -0.8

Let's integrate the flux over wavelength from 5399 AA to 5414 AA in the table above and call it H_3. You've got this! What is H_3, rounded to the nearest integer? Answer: 135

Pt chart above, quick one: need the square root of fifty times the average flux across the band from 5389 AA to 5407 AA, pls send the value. 21.0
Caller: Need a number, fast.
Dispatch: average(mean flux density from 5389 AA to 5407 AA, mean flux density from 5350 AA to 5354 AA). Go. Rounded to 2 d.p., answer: 9.59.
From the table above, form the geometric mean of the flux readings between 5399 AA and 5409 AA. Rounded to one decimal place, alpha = 8.7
